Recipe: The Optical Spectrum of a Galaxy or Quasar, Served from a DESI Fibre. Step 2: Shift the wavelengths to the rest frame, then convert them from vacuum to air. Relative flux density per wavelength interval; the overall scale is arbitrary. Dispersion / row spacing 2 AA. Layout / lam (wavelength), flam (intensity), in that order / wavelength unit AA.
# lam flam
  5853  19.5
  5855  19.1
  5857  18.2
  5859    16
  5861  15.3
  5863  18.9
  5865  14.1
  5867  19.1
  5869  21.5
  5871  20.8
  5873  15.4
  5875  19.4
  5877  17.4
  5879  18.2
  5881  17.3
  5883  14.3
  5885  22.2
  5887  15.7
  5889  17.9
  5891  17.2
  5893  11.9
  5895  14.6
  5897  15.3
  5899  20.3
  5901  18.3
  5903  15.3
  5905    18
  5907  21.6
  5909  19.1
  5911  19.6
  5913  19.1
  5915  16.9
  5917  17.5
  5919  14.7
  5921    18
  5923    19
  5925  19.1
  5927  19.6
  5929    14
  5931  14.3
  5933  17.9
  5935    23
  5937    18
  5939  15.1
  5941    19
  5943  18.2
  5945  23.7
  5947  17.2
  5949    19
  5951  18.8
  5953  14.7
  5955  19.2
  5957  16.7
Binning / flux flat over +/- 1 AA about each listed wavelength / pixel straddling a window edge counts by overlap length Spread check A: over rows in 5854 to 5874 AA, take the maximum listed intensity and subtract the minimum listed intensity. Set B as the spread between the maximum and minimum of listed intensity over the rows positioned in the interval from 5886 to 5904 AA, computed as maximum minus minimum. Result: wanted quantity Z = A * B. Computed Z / 62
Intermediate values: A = 7.4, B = 8.4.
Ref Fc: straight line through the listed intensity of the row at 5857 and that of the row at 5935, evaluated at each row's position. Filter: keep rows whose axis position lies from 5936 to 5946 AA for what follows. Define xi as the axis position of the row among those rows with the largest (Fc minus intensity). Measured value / 5939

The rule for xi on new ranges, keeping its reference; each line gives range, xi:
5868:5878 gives 5873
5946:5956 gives 5953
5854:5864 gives 5861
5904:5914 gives 5905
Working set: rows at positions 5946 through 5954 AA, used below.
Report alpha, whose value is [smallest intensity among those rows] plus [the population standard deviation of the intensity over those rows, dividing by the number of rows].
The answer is 16.4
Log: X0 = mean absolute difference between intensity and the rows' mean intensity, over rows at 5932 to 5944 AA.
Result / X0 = 1.6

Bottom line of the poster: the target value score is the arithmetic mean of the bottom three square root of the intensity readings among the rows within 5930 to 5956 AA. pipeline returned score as 3.83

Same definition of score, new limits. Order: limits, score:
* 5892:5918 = 3.73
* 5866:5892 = 3.89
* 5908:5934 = 3.79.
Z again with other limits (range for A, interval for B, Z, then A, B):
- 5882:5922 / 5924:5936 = 93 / 10.3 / 9.0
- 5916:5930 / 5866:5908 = 58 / 5.6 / 10.3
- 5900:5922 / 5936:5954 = 62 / 6.9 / 9.0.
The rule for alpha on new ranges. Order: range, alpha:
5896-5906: 17.2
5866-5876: 17.5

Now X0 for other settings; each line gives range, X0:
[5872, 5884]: 1.4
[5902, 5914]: 1.4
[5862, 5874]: 2.4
